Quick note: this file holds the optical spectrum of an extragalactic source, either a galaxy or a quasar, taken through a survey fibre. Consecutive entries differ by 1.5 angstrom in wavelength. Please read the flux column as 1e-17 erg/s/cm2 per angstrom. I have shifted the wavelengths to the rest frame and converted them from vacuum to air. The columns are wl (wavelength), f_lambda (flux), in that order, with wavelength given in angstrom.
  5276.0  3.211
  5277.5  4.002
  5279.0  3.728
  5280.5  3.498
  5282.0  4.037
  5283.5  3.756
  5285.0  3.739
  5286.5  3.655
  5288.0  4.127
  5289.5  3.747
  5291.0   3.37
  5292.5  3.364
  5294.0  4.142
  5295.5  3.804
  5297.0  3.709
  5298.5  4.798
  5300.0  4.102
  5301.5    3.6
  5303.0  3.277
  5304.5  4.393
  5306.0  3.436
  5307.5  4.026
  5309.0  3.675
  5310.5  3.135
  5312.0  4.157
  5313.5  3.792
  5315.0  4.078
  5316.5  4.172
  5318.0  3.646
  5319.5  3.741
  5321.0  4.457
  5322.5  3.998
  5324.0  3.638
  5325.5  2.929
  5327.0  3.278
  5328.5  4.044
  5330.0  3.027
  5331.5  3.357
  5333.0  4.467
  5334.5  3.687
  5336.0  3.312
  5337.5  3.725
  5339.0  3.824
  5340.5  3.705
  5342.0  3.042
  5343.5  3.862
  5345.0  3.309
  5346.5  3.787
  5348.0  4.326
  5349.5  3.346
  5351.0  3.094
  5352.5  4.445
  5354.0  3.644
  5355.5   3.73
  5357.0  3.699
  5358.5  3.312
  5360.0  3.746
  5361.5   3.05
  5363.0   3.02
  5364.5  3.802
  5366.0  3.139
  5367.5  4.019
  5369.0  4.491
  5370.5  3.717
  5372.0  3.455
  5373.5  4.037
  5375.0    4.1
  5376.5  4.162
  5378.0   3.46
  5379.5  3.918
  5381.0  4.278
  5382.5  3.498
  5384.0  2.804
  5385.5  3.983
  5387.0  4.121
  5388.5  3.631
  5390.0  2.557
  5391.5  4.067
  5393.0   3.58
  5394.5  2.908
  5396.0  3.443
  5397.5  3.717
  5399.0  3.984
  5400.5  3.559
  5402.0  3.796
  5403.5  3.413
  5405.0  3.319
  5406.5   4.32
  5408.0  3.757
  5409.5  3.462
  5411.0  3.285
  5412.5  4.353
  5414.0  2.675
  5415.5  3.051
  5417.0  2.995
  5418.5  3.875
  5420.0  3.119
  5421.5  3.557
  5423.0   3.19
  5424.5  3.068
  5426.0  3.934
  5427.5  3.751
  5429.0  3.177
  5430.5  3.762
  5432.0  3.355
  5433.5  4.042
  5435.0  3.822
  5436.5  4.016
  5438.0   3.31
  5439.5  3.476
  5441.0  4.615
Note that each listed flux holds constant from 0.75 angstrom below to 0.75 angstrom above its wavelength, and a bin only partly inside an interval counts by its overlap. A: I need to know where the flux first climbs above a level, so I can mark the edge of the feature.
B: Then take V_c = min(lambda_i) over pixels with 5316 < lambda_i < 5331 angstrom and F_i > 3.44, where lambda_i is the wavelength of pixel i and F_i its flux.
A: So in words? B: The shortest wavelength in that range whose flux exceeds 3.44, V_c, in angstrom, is 5316.5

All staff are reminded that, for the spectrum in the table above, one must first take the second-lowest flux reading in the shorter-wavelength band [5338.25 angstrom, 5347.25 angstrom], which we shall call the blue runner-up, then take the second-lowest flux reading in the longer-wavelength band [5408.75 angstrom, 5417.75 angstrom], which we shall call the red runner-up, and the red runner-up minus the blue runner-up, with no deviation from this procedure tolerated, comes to -0.31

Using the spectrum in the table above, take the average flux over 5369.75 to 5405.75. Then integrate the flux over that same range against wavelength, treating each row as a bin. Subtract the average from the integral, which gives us 128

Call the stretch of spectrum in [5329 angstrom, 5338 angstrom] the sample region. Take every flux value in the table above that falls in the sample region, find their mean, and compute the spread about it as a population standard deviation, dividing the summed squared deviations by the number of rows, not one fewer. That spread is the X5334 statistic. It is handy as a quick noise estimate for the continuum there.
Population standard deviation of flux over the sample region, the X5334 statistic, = 0.46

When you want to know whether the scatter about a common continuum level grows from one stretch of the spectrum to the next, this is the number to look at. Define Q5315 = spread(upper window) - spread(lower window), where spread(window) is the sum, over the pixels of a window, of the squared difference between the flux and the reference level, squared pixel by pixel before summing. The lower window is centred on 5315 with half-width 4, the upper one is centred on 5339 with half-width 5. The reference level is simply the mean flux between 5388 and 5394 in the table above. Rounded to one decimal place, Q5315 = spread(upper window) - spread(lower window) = -0.9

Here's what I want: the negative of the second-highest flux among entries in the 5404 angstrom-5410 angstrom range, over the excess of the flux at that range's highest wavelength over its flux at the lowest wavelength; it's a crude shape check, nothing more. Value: -26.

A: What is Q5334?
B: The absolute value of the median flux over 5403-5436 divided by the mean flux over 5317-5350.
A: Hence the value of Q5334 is 0.94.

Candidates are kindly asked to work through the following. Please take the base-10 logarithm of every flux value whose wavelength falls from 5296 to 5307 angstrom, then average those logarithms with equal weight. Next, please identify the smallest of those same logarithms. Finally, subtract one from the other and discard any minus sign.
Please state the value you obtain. 0.072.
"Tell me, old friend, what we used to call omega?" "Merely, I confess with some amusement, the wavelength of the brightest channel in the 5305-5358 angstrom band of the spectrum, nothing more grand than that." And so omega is 5333.0 angstrom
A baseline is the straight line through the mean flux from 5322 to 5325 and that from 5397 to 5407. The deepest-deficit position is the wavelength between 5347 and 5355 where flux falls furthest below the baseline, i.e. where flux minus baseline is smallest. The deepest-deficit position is 5351.0 angstrom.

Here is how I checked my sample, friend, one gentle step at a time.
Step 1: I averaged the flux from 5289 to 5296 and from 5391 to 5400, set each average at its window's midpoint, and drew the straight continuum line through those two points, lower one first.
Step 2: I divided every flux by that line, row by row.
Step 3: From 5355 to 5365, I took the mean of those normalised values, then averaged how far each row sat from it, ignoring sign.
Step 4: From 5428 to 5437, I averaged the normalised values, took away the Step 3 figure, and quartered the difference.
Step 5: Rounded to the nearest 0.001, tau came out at 0.237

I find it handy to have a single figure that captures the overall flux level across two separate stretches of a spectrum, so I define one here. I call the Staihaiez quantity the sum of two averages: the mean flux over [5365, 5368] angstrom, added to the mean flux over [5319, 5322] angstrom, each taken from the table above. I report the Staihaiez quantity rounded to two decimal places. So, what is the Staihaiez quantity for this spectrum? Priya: 7.68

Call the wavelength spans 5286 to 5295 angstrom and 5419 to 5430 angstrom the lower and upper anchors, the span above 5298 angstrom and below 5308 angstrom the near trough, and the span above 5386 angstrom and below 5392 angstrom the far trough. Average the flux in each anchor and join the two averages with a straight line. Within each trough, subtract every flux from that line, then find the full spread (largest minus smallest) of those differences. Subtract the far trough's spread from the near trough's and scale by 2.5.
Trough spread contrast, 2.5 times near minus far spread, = -0.1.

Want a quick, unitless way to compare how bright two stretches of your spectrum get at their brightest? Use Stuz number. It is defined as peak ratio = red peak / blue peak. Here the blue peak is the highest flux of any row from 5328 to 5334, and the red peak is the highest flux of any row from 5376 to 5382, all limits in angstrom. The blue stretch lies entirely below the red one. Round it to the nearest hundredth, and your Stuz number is 0.96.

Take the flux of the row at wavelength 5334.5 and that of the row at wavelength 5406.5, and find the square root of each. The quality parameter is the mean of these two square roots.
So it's 2.00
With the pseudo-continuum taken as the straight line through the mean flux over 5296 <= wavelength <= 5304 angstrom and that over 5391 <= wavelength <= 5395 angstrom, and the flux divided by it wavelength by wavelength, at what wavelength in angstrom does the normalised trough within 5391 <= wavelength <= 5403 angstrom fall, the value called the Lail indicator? 5394.5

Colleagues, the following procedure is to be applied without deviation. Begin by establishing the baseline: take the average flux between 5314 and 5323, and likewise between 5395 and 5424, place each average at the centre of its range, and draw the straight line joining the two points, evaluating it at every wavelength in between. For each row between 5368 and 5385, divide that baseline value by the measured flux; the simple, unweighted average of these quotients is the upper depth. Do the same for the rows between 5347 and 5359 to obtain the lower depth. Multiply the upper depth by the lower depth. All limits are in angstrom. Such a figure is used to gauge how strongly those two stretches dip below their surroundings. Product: 1.03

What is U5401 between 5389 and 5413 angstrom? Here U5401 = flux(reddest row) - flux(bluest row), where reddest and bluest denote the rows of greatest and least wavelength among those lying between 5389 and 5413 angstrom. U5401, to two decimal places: 1.80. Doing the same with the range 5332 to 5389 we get -0.84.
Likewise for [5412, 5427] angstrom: -0.42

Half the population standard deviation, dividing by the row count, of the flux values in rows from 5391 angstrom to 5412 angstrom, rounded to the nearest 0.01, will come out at 0.17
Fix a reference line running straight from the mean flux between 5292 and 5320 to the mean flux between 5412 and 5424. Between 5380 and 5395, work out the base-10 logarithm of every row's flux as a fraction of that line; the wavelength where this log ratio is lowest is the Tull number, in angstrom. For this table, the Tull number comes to 5390.0 angstrom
